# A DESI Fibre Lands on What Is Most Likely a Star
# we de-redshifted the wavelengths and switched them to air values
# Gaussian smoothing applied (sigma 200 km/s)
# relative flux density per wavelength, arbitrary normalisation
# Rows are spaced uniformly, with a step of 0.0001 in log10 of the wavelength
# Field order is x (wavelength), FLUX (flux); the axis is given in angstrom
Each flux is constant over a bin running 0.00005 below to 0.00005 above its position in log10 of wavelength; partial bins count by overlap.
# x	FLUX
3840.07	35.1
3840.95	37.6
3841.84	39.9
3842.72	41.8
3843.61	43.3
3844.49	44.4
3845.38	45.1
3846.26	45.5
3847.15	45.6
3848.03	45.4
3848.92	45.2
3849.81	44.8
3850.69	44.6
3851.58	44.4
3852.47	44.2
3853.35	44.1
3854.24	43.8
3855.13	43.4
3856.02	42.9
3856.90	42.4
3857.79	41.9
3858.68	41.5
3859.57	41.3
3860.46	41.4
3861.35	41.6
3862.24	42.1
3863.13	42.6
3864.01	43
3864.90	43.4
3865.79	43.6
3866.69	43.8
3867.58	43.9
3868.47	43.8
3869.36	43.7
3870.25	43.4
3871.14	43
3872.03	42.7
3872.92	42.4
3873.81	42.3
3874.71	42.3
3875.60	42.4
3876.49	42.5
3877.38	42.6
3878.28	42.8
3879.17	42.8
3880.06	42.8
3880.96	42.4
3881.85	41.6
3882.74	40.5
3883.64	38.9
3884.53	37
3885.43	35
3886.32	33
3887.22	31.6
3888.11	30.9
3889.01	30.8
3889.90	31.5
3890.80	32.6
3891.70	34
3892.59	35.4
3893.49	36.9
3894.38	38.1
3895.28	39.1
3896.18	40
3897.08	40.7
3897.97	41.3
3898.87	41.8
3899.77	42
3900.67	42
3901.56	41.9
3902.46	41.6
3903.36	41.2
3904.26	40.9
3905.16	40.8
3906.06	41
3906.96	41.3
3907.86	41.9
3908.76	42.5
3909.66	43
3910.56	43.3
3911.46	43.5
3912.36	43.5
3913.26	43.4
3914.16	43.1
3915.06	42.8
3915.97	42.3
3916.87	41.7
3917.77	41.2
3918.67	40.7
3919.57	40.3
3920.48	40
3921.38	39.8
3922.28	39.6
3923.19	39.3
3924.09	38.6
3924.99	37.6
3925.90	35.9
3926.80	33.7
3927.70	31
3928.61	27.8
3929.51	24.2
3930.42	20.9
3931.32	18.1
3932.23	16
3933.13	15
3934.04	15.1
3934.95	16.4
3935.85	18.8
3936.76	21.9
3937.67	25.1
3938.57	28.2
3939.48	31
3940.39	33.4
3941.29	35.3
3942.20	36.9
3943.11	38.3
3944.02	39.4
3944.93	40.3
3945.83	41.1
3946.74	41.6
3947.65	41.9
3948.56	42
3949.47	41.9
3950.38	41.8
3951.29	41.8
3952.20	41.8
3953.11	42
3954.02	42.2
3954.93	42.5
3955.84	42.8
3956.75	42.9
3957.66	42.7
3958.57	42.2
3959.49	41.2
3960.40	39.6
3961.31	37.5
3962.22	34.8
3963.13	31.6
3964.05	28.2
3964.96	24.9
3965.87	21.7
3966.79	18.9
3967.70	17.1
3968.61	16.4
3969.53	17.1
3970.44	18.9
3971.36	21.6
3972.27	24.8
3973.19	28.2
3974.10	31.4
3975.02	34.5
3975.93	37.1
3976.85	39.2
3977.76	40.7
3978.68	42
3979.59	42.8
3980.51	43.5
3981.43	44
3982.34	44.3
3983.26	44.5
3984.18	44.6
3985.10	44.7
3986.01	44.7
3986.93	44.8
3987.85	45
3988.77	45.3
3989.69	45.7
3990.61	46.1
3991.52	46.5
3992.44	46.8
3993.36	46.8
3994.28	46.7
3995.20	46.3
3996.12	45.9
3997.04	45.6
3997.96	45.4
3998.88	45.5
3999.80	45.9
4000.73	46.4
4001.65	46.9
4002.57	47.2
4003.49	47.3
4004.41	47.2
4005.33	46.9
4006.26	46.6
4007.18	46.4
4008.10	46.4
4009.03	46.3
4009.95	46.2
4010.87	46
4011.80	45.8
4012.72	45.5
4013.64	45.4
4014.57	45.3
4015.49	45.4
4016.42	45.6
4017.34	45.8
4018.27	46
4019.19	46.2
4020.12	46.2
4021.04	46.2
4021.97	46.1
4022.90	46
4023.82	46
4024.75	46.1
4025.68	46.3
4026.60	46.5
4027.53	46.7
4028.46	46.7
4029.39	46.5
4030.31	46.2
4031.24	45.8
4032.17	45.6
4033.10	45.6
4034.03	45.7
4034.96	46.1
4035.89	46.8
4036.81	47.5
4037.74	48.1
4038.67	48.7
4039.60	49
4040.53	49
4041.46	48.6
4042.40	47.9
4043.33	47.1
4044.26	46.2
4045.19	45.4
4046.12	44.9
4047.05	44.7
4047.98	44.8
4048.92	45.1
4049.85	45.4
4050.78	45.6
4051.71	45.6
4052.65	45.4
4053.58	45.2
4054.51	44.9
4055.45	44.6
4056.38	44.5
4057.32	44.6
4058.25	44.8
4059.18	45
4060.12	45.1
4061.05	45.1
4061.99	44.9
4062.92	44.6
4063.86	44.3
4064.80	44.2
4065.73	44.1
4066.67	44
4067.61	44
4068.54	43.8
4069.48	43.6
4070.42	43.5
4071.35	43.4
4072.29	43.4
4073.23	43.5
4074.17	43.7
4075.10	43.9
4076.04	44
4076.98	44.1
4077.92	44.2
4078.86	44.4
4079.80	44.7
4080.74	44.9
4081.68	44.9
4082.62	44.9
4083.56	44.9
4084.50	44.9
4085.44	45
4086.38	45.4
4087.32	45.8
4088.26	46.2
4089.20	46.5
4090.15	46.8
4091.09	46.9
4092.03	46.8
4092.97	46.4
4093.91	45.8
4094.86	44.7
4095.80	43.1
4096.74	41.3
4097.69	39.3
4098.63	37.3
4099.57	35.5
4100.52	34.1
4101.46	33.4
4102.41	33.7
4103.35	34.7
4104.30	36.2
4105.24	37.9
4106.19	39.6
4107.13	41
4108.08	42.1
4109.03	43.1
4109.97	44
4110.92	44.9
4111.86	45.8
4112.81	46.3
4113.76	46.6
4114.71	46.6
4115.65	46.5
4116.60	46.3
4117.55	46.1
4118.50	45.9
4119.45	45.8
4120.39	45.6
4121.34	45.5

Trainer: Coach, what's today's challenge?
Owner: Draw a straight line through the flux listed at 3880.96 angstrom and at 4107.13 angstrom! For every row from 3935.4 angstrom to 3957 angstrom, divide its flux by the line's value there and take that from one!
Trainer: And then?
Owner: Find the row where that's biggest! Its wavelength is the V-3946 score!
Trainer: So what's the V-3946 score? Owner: 3935.85 angstrom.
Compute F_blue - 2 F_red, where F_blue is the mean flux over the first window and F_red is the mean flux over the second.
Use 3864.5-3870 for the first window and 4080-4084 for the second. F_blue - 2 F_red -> -46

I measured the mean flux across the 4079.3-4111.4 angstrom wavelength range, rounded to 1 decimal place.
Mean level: 42.3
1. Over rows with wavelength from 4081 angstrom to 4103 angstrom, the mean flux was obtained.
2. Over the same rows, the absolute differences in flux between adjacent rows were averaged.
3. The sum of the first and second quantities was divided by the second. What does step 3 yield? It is 61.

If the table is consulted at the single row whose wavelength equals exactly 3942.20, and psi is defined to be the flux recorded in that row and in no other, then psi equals 36.9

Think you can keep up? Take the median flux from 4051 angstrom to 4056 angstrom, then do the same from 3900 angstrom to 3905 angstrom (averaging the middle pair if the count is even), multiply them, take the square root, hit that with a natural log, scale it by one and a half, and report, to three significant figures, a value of 5.65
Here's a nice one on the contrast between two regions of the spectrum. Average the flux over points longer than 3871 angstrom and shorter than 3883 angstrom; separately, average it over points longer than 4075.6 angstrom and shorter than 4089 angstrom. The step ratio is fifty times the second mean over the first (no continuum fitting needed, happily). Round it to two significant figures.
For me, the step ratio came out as 53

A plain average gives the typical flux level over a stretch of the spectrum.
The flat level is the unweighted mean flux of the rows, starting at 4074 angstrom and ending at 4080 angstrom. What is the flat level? 44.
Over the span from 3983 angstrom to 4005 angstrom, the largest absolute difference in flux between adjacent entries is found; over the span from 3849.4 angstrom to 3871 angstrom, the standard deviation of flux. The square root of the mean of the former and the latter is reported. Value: 0.88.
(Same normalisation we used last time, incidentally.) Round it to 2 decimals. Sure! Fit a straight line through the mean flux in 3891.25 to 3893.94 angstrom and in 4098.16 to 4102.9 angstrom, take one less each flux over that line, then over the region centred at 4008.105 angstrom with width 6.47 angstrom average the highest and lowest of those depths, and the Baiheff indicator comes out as -0.32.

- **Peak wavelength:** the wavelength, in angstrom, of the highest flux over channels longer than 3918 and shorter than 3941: 3918.67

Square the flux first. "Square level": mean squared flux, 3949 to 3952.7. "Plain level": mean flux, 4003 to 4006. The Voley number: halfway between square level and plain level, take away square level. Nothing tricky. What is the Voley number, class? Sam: -851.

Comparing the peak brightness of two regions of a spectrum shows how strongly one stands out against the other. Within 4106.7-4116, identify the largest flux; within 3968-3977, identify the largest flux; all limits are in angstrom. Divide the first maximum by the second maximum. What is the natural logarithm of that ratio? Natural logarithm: 0.17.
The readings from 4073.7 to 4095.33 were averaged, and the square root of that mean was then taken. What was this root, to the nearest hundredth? 6.72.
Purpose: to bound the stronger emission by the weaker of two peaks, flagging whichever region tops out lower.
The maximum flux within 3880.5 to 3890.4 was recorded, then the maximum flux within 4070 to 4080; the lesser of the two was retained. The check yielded 42.4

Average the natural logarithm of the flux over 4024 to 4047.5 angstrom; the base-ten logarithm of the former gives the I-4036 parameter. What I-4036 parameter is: 0.585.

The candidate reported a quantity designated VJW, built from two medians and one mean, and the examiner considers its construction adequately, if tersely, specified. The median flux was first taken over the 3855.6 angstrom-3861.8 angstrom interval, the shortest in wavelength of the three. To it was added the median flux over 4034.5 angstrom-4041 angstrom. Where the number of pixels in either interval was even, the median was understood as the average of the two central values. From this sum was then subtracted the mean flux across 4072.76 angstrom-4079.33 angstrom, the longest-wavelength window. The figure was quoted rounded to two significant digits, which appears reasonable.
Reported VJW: 46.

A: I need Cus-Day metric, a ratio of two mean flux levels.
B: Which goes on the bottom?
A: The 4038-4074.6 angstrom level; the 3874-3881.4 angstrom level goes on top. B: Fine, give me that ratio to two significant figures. 0.94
